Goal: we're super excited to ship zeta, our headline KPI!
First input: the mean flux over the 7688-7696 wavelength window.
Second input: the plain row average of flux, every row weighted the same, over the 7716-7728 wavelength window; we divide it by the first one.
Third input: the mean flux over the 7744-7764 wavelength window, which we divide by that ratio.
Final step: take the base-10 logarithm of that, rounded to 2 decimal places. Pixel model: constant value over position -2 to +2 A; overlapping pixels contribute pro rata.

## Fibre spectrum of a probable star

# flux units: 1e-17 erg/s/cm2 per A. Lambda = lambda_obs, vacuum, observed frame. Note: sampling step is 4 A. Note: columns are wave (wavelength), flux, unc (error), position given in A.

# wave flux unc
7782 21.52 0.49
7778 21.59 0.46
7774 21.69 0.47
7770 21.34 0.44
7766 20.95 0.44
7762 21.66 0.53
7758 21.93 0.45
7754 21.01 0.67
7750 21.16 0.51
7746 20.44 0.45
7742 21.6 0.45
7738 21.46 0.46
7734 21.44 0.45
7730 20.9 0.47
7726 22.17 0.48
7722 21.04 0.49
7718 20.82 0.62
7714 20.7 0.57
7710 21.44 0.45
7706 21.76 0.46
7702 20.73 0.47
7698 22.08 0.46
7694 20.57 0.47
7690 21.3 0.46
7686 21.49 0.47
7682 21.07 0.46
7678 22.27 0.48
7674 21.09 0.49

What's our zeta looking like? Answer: 1.32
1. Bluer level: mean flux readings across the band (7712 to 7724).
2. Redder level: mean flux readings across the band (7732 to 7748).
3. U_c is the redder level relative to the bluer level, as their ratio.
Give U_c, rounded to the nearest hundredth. 1.02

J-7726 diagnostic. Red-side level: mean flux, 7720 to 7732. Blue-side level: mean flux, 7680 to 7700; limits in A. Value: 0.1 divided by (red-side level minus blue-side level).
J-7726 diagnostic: 1.5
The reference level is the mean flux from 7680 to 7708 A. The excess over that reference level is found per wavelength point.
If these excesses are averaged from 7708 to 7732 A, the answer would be -0.11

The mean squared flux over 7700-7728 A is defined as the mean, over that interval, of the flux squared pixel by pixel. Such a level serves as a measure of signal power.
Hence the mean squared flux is 451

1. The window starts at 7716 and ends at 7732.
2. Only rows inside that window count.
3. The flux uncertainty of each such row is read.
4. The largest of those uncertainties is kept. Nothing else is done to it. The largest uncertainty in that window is 0.62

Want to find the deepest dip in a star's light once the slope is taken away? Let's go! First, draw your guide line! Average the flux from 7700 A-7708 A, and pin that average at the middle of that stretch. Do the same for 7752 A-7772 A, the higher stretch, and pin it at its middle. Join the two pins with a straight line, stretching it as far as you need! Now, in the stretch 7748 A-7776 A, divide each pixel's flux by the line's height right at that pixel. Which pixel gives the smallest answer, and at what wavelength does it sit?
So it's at 7766 A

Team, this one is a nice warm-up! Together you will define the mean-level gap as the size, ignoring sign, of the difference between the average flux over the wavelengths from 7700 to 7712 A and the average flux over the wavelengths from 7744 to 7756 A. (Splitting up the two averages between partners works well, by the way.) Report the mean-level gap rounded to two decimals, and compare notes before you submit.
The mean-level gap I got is 0.44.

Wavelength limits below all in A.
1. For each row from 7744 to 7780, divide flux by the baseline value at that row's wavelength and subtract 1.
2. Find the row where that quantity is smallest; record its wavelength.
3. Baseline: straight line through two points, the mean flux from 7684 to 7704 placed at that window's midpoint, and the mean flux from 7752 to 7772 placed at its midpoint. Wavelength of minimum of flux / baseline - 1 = 7746 A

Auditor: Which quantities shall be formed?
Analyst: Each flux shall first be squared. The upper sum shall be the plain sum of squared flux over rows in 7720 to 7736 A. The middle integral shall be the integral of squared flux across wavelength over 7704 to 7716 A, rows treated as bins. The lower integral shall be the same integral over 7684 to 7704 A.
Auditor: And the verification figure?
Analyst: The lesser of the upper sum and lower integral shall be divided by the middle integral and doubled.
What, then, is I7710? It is 0.67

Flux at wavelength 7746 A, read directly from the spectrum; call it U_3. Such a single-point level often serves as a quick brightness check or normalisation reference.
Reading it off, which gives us 20.44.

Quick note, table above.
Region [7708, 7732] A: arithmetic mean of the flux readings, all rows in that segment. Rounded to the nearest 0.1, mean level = 21.2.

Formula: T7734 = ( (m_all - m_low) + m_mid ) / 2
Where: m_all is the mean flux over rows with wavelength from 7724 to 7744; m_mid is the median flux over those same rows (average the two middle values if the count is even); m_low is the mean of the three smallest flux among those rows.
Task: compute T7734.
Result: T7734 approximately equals 10.9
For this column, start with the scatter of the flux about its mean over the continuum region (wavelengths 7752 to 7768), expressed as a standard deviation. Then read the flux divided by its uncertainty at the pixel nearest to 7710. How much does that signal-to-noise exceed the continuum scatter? 47.2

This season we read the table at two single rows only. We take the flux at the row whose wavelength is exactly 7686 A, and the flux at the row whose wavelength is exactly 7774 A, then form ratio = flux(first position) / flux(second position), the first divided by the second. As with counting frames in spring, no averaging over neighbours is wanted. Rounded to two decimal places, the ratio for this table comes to 0.99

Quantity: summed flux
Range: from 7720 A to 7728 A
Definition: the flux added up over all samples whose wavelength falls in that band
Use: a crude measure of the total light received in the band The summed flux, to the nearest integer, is 43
